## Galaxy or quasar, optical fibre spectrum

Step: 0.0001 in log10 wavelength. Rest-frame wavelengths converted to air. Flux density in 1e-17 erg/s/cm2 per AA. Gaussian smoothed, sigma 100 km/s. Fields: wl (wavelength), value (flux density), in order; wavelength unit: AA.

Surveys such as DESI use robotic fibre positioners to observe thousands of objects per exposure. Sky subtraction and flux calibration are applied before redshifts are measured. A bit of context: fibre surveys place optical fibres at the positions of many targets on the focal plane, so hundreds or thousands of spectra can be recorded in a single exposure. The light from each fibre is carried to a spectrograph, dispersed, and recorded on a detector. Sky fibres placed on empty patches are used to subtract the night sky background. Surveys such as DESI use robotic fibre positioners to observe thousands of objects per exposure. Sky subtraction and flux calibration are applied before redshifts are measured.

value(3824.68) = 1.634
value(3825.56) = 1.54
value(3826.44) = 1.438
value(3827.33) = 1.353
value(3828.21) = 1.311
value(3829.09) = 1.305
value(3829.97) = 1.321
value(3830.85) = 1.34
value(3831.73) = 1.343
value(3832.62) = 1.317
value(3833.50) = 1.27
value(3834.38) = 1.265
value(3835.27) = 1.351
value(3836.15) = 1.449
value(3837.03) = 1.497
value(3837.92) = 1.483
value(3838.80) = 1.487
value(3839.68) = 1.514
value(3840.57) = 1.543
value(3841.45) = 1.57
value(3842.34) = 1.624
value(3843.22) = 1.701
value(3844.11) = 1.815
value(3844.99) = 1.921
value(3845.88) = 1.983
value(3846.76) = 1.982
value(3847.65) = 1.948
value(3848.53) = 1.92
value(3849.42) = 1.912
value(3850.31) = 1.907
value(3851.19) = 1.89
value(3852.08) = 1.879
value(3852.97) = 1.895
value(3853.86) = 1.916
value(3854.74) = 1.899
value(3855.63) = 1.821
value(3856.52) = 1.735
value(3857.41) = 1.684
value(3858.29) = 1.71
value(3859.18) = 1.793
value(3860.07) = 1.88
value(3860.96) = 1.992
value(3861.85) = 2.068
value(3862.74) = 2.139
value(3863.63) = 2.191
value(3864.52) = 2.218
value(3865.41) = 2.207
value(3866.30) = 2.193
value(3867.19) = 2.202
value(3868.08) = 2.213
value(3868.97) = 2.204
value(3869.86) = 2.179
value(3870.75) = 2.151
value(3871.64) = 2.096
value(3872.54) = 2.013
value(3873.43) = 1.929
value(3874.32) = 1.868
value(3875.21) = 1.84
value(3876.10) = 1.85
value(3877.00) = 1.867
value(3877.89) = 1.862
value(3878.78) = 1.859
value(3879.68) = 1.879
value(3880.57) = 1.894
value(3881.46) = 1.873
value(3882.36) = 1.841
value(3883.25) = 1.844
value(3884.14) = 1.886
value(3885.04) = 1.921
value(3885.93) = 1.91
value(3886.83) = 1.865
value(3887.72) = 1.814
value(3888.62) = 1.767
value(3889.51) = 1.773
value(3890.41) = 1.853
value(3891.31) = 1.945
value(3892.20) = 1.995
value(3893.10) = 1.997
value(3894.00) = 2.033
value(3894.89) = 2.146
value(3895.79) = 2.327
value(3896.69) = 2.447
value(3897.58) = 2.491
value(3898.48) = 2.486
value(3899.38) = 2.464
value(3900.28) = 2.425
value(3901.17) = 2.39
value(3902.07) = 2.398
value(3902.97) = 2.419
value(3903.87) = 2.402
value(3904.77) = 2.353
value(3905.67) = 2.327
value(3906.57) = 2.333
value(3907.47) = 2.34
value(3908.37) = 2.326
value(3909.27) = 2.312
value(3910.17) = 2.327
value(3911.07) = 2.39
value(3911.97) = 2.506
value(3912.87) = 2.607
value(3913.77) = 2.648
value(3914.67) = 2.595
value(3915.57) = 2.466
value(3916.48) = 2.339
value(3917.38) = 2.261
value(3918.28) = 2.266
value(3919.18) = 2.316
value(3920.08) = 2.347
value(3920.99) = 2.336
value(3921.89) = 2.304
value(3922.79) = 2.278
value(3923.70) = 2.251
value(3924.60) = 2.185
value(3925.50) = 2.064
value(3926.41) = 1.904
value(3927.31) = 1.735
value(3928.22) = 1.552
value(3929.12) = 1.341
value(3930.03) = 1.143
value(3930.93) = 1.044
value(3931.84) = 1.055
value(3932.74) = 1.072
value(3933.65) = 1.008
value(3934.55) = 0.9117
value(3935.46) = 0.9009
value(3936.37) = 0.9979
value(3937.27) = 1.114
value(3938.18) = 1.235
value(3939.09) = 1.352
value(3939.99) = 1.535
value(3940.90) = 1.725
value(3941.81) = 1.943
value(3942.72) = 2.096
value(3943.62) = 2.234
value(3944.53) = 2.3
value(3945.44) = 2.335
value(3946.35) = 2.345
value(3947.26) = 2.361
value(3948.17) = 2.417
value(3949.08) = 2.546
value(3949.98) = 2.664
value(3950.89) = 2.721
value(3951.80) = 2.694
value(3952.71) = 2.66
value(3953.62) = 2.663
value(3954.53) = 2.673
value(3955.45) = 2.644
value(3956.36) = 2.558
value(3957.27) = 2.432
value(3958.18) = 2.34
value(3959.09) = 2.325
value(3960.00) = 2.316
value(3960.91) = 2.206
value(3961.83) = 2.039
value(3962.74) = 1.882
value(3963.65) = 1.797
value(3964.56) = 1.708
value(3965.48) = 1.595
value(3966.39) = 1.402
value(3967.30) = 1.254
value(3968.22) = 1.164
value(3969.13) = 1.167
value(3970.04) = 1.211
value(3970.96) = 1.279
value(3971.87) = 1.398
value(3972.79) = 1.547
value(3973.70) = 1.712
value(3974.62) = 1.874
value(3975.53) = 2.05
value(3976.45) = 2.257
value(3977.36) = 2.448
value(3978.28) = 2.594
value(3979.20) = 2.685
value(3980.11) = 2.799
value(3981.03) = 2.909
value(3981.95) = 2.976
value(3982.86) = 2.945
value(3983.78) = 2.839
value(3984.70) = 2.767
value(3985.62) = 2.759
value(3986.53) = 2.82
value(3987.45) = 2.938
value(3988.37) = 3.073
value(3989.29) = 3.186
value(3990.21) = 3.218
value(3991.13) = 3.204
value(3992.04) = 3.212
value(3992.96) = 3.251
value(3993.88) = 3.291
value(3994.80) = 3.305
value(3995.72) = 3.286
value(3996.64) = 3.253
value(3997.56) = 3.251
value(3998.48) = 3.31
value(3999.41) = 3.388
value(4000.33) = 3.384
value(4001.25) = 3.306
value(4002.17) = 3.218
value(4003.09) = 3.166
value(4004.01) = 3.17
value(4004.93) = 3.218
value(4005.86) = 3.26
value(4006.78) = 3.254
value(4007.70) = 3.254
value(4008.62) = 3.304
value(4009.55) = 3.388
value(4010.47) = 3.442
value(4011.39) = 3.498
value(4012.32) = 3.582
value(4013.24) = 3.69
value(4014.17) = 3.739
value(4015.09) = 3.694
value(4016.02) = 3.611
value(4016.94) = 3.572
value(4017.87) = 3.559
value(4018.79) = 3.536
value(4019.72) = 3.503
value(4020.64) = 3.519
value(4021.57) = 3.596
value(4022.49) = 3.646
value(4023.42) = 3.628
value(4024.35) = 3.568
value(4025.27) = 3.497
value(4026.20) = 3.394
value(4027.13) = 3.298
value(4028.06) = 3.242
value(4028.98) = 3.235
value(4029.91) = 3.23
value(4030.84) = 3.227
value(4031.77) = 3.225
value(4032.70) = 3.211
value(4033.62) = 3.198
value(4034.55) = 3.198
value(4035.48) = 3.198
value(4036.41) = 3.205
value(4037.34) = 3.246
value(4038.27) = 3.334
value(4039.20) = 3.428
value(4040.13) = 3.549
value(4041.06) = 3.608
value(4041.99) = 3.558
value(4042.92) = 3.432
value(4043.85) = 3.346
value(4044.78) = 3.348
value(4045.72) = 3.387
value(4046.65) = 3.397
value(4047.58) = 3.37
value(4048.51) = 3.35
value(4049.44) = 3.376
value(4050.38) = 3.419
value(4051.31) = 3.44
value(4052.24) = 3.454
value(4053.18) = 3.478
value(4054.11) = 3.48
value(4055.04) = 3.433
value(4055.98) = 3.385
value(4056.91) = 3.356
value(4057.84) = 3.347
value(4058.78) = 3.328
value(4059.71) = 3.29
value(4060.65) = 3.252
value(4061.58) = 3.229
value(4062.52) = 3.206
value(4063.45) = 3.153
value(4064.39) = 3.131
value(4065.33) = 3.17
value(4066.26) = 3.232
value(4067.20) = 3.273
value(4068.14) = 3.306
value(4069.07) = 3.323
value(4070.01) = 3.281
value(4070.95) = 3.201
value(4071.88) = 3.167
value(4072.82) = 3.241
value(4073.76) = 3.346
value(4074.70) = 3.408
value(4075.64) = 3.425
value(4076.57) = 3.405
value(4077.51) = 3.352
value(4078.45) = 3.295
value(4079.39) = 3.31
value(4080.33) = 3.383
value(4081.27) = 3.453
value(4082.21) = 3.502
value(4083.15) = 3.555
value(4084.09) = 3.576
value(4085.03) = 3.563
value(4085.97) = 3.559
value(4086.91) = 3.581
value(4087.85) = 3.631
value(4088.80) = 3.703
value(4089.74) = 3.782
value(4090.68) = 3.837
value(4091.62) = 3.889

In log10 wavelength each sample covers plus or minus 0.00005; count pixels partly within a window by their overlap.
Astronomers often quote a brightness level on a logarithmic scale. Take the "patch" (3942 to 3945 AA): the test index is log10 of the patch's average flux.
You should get 0.3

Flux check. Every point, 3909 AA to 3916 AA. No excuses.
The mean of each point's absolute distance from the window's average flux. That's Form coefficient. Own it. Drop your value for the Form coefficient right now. 0.11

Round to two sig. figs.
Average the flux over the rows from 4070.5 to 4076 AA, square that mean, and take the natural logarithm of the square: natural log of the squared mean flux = 2.4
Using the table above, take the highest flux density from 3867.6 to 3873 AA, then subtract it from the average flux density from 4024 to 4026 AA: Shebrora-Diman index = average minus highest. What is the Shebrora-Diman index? 1.3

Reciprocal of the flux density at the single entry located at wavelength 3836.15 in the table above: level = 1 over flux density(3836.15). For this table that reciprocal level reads 0.69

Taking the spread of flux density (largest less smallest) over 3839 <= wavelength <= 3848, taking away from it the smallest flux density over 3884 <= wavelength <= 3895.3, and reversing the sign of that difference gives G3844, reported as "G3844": 1.3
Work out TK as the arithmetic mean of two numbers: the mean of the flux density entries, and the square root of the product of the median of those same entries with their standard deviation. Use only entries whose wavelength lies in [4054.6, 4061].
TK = 1.89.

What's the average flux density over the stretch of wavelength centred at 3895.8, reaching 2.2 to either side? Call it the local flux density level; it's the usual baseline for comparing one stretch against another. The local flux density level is 2.29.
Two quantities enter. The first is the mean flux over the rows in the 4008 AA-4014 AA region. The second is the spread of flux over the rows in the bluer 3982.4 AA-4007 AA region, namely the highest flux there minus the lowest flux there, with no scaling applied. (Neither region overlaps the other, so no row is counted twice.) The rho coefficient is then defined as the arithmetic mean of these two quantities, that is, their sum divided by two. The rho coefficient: 2.06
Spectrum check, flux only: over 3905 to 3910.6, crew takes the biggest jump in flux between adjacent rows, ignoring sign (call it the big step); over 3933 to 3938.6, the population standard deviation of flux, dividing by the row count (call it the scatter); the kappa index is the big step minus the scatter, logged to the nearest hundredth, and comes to -0.10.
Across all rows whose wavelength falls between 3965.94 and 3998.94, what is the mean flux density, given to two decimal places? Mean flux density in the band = 2.52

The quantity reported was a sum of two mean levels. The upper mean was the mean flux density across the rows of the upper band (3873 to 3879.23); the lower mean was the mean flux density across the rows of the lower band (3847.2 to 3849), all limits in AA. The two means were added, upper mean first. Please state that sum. 3.80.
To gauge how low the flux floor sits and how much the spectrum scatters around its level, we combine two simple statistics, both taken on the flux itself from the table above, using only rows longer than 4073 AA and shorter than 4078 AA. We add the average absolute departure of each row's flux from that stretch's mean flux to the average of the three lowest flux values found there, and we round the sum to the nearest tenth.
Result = 3.4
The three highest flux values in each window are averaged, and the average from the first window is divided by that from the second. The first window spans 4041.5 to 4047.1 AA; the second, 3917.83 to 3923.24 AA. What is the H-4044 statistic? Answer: 1.48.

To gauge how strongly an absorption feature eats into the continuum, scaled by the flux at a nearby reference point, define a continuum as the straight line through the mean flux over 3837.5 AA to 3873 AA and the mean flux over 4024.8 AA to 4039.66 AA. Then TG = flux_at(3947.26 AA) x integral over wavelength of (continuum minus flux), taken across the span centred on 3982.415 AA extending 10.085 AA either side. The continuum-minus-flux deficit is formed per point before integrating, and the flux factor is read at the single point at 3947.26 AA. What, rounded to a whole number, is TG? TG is 10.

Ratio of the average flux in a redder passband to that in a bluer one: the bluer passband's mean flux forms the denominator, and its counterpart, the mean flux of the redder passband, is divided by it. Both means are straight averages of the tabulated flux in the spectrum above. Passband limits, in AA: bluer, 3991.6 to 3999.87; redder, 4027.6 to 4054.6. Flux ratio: 1.0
